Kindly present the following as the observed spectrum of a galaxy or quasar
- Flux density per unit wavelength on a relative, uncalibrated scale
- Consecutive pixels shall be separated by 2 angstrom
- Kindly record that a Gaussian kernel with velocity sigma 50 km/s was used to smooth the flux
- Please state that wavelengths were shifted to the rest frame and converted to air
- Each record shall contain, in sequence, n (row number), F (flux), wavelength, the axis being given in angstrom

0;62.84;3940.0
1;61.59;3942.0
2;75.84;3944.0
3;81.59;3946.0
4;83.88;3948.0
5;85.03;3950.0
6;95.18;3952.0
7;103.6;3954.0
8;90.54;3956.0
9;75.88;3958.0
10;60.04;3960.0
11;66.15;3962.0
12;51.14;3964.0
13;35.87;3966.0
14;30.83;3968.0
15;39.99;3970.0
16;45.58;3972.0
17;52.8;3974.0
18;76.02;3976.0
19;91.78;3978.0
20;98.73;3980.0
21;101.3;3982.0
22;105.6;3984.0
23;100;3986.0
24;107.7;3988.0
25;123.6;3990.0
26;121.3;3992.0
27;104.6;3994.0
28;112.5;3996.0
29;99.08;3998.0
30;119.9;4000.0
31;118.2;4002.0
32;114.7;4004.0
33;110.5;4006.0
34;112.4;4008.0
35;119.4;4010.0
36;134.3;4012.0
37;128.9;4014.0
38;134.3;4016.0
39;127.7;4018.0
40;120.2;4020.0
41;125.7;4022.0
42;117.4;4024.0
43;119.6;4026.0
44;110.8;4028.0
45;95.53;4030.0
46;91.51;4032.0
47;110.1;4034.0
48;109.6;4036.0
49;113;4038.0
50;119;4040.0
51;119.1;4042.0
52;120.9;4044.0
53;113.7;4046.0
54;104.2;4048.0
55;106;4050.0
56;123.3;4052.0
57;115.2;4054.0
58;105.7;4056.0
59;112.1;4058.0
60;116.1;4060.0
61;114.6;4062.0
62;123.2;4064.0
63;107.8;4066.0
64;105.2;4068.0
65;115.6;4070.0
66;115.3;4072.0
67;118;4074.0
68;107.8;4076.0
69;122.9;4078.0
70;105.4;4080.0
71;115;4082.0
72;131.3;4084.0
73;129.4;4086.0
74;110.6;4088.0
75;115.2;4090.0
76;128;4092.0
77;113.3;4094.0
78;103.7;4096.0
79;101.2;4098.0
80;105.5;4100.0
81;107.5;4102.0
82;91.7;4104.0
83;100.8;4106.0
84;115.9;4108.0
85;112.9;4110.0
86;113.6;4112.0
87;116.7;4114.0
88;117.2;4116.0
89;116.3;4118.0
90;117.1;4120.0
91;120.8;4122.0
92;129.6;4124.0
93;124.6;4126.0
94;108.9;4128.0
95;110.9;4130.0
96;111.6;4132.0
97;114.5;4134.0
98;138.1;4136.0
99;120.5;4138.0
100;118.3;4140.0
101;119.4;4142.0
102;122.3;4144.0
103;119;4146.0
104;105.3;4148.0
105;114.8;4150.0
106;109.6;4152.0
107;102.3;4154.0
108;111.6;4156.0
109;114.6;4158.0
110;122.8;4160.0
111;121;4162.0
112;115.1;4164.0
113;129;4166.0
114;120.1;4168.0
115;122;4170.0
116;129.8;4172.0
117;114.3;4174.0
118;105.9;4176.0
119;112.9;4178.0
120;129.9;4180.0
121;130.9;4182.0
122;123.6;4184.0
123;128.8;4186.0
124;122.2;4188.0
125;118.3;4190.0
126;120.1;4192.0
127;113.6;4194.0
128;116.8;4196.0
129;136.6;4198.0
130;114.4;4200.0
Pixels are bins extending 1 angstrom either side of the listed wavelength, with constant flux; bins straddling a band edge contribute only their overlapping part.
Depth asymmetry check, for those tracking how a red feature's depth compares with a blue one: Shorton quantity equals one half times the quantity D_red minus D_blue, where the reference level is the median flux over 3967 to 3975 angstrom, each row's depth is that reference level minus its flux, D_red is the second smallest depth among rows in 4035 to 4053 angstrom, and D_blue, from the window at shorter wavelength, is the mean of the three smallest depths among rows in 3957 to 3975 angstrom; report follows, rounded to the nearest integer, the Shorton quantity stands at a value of -27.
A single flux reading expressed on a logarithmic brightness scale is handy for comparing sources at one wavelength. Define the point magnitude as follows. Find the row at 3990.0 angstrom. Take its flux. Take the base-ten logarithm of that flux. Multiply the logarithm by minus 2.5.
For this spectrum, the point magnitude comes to -5.23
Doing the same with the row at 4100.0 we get -5.06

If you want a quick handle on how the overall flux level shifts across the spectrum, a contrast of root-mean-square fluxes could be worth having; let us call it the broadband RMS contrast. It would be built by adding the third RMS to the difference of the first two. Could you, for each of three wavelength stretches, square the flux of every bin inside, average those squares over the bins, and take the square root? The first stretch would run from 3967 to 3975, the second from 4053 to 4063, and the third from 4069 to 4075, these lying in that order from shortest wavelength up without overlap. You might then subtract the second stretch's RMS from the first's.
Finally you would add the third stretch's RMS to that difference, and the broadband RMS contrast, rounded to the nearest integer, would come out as 47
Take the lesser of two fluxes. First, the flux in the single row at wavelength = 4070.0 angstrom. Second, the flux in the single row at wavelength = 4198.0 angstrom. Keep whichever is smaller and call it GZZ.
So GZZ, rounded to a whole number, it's 116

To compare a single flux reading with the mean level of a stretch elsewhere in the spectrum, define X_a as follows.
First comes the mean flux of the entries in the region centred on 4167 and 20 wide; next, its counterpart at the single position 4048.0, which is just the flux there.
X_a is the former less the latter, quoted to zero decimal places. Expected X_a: 15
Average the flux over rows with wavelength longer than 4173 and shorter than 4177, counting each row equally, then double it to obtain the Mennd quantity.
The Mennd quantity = 220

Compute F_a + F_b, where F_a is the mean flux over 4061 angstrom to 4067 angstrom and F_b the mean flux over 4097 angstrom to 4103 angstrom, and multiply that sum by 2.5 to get 550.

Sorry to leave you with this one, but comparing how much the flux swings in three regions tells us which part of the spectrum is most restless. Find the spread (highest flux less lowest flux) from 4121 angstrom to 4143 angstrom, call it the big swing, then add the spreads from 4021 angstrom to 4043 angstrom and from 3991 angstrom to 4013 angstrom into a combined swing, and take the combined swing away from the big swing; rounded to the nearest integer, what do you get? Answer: -40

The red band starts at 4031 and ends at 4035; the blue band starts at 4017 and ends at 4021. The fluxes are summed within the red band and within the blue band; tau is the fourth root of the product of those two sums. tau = 15.0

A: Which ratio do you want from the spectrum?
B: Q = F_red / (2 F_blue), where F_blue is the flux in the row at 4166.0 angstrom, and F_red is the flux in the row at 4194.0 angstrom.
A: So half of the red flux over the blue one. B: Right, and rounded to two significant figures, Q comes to 0.44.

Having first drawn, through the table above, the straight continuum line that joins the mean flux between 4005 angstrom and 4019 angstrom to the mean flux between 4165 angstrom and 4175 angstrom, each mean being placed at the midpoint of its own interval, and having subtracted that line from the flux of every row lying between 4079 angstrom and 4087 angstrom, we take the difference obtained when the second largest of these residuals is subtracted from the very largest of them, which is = 1.9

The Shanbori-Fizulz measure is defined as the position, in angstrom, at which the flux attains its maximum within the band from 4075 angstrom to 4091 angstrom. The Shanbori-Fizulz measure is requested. 4084.0 angstrom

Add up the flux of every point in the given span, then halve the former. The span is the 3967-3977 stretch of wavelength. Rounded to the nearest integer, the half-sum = 123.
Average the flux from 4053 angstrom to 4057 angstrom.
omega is 110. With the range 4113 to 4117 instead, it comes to 117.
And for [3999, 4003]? 119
